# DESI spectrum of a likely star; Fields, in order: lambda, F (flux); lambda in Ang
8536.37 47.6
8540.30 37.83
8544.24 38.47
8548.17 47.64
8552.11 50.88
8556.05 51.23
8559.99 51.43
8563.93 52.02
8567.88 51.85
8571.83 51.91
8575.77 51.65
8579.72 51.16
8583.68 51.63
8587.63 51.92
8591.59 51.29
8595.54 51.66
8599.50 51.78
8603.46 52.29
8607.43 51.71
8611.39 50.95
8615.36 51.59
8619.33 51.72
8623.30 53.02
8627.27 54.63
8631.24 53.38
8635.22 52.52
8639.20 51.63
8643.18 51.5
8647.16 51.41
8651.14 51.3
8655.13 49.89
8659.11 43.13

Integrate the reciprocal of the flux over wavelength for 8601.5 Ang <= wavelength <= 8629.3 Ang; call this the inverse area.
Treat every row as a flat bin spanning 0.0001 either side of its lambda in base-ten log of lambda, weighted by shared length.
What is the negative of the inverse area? -0.532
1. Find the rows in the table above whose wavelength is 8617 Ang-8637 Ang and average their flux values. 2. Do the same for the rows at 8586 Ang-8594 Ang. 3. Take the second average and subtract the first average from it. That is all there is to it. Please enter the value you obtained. -1.4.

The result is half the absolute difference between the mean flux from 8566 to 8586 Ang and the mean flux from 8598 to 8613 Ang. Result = 0.02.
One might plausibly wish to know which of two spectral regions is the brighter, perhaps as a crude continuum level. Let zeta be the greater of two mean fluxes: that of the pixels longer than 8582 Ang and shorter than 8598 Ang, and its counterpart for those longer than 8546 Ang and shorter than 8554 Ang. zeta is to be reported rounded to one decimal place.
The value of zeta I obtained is 51.6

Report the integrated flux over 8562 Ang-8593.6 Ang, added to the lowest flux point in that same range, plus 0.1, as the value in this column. 1684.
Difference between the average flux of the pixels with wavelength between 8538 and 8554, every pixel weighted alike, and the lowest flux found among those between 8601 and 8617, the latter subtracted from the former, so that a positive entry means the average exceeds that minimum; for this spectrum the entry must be -7.2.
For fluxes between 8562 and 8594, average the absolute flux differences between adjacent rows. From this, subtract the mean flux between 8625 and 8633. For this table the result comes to -53.7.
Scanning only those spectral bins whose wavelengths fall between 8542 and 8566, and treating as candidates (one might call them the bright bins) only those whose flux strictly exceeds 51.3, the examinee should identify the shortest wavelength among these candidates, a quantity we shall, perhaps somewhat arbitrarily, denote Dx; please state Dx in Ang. 8559.99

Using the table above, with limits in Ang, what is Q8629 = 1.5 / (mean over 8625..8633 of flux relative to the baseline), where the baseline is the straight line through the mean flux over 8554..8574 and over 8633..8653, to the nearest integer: 1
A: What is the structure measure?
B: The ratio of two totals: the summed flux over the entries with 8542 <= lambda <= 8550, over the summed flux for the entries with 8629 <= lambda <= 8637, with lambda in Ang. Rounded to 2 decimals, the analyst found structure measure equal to 0.81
